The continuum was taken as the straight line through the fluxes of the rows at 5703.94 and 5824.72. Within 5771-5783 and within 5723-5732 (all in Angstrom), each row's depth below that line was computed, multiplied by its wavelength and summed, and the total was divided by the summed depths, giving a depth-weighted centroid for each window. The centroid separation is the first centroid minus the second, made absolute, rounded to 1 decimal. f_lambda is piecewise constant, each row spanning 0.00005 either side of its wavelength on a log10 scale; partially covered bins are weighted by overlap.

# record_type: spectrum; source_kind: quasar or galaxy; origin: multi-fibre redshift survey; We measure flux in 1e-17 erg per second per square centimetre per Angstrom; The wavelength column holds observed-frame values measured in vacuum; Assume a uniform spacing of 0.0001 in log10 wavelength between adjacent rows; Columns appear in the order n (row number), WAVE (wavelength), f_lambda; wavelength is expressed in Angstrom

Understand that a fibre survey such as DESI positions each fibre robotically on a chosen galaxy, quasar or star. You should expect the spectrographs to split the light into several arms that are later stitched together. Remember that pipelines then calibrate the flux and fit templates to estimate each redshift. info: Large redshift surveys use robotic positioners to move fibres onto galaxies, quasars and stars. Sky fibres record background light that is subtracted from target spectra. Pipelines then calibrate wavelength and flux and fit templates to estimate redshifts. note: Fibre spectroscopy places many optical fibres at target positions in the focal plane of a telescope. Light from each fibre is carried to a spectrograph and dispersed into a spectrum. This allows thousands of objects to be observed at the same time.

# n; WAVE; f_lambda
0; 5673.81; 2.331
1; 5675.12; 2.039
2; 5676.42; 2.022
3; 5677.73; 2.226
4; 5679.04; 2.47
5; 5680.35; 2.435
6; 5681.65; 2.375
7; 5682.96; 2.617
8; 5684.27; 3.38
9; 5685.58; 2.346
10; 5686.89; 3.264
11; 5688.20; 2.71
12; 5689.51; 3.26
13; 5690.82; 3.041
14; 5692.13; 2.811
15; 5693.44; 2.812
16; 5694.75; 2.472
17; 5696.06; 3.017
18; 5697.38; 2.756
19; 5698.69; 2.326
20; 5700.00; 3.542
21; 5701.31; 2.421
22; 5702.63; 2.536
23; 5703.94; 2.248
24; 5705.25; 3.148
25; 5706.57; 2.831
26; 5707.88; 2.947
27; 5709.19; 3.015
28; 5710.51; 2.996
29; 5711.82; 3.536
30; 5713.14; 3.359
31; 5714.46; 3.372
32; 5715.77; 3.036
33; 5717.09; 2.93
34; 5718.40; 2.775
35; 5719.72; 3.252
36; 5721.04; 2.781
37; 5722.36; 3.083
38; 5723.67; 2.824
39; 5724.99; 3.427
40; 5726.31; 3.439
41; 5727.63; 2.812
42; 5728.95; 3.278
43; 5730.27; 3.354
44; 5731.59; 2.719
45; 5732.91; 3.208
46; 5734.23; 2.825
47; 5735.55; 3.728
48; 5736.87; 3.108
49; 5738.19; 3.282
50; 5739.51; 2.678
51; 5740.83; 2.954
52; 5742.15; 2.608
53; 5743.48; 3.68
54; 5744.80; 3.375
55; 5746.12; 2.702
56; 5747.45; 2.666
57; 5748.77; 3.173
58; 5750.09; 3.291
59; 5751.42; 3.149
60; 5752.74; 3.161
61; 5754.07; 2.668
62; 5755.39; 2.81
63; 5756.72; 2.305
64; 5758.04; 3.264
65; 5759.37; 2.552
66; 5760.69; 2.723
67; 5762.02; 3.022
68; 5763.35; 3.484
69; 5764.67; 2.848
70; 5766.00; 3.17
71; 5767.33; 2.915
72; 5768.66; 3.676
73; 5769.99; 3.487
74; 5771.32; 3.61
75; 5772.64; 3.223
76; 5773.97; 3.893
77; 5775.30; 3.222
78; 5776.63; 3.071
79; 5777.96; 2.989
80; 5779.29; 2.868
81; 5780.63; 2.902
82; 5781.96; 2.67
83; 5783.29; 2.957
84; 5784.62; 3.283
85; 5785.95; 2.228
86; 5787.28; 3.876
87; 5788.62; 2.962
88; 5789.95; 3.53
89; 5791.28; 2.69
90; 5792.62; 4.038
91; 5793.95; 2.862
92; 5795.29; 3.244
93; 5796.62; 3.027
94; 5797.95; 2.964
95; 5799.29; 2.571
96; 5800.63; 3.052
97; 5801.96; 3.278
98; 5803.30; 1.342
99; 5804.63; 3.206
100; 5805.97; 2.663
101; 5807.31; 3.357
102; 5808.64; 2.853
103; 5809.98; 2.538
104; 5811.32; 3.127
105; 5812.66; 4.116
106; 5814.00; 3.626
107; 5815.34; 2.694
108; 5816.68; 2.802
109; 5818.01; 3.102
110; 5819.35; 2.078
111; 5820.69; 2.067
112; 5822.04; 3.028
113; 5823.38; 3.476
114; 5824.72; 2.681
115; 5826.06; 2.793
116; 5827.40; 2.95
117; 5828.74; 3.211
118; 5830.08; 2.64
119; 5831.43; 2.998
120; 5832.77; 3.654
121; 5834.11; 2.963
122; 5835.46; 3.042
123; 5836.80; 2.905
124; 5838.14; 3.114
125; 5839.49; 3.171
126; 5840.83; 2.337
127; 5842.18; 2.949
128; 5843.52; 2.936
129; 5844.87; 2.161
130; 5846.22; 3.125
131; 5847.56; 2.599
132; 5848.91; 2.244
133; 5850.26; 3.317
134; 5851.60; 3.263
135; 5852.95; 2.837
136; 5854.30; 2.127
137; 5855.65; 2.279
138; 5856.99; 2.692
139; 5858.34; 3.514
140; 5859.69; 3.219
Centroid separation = 47.5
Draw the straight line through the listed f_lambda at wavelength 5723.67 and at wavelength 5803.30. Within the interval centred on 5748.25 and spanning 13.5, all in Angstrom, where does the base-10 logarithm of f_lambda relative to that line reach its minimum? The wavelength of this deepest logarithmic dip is 5742.15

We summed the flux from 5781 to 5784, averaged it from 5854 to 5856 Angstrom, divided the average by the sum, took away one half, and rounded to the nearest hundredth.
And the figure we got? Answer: -0.11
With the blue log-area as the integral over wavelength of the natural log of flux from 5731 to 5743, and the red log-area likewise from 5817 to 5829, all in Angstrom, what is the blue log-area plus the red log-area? 25.4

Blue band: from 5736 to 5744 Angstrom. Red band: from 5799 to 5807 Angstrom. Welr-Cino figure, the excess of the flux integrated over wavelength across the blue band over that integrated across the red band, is 3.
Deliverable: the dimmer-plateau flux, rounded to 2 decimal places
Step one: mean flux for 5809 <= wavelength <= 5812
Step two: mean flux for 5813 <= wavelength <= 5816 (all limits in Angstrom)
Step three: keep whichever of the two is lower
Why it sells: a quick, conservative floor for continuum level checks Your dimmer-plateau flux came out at 2.83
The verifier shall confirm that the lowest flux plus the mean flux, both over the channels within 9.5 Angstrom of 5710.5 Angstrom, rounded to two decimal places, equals 5.21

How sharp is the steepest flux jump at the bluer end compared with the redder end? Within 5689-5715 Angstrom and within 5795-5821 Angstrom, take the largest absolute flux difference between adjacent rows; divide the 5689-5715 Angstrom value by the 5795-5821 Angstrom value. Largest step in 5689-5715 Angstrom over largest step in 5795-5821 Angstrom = 0.6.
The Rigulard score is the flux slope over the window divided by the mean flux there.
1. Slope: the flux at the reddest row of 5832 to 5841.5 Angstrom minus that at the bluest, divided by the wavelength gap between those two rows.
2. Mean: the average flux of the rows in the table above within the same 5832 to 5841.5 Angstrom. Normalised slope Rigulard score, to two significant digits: -0.054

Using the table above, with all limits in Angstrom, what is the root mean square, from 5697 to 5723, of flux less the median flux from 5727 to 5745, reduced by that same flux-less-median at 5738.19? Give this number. 0.30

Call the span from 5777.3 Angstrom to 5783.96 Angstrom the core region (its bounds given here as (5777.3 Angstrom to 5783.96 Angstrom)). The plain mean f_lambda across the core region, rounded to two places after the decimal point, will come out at 2.88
